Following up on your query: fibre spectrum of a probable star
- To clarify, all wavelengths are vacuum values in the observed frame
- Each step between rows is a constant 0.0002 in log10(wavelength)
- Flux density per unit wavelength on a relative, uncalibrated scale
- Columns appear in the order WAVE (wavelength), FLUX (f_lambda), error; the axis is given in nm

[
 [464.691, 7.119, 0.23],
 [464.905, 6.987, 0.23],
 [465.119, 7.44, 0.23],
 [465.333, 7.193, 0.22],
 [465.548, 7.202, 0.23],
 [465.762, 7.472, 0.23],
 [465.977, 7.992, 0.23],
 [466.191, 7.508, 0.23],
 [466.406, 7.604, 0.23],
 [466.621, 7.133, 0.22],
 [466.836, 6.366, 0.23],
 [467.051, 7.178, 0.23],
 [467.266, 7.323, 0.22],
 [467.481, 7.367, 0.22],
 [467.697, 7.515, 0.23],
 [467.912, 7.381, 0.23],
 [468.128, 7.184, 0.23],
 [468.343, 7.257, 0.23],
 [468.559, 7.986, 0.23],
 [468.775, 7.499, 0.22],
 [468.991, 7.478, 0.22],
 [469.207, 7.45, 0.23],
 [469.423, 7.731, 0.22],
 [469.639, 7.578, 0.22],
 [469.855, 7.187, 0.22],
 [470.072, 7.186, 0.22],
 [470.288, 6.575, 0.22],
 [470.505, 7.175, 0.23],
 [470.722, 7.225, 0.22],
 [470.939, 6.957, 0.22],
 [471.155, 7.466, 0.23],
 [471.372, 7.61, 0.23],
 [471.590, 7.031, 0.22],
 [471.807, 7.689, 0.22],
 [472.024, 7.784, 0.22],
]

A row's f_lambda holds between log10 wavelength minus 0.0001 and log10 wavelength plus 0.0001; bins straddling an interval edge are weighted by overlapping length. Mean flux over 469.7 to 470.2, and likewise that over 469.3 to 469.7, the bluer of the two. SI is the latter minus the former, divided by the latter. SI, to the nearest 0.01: 0.06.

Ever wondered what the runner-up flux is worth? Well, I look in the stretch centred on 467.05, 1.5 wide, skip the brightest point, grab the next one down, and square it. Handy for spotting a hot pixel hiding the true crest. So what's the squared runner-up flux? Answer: 56.5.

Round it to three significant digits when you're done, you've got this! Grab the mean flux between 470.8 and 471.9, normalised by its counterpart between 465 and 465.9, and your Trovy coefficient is 1.00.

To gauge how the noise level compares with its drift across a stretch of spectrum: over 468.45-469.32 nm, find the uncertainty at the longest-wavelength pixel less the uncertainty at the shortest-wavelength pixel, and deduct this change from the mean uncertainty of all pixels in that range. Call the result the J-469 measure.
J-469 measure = 0.225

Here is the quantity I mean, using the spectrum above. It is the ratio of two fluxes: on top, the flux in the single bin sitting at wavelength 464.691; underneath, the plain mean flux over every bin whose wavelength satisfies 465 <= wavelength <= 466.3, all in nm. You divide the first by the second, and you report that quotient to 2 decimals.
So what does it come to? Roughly 0.95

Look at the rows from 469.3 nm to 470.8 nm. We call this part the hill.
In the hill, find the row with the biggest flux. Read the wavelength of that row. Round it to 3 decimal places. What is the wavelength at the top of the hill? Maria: 469.423 nm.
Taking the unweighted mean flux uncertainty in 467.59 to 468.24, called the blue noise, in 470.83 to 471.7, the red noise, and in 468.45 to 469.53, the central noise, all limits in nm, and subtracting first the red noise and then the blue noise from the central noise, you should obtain -0.231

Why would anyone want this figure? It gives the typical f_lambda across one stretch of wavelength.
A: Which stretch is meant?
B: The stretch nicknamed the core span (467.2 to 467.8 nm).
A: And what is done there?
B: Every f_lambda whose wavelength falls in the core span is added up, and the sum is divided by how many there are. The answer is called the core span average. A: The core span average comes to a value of 7.40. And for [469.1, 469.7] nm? 7.59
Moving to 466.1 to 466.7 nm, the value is 7.42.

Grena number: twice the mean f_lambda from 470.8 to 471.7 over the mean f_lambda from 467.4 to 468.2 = 1.97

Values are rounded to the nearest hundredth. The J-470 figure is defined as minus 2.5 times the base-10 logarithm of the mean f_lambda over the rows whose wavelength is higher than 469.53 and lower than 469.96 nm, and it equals -2.17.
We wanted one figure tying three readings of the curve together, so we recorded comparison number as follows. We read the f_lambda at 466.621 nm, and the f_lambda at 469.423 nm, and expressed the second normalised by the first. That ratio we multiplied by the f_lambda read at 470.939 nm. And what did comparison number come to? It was 7.5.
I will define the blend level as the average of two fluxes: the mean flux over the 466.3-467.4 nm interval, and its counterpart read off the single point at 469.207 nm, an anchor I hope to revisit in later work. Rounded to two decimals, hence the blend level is 7.29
